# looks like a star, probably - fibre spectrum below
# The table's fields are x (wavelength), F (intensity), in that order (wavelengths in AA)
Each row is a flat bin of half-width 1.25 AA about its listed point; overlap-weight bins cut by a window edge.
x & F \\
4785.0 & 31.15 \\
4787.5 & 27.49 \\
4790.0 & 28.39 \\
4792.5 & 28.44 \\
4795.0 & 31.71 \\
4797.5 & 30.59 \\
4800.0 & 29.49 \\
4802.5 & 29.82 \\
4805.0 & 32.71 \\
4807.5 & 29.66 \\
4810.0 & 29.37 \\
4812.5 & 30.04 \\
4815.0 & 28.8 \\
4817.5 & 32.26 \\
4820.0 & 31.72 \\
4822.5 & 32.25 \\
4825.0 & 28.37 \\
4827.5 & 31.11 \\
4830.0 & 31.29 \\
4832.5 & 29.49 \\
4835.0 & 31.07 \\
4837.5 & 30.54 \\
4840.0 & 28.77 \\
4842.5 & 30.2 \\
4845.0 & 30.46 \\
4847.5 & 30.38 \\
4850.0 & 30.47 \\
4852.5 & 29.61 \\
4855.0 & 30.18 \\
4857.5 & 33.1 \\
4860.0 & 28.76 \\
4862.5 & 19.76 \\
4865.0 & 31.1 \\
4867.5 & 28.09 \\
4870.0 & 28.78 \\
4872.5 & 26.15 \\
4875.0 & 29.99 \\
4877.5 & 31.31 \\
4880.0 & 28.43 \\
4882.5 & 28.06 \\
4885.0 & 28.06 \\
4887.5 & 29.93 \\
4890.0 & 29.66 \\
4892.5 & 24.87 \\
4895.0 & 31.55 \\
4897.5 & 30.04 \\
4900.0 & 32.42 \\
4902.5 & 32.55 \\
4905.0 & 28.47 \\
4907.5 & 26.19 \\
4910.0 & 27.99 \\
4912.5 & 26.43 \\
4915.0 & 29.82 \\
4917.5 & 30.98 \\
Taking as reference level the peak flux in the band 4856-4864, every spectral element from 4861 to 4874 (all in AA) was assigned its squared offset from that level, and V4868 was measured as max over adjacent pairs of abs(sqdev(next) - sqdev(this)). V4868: 174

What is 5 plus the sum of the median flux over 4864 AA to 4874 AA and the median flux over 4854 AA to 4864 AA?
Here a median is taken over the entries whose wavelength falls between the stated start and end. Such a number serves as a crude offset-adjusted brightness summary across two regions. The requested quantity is 62.9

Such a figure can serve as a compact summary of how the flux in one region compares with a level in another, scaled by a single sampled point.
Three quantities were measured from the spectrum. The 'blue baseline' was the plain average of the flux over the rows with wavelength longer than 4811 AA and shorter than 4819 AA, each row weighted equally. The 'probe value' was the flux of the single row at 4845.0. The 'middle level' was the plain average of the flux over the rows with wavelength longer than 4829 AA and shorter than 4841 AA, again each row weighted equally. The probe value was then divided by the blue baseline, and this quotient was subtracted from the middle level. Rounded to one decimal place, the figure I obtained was 29.2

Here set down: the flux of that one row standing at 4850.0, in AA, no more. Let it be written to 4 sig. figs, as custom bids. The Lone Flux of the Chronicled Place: 30.47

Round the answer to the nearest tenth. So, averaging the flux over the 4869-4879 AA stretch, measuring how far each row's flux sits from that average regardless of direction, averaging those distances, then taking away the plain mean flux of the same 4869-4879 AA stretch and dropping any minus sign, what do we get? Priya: 27.5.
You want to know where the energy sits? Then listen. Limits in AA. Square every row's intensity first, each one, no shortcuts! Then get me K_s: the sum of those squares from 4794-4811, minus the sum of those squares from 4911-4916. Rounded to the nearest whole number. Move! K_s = 4925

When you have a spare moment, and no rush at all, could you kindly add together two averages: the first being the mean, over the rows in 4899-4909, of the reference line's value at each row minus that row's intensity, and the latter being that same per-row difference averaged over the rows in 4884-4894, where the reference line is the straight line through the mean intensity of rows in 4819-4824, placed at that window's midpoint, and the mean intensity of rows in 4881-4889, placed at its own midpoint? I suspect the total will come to -2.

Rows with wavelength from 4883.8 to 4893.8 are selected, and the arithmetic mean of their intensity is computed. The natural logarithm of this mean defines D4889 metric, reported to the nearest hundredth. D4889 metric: 3.34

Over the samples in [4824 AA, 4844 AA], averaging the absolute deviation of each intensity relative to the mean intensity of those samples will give 0.92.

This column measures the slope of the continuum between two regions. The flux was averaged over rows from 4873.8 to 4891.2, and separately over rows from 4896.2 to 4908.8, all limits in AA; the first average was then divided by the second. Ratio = 0.98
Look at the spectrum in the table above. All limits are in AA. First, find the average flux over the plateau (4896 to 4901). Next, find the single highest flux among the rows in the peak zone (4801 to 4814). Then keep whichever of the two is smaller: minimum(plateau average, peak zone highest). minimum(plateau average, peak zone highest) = 31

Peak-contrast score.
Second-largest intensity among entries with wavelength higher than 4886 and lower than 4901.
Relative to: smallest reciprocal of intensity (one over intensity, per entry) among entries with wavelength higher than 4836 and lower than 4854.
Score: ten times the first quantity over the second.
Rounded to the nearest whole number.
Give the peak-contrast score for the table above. 9635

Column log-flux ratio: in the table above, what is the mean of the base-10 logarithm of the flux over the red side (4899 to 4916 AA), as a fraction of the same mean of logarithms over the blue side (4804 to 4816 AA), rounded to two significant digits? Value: 0.99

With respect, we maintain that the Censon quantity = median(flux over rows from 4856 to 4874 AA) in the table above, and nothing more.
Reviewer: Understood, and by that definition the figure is 28.8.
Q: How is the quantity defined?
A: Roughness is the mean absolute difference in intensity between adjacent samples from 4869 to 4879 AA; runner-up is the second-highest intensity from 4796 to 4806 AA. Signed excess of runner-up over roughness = 28.0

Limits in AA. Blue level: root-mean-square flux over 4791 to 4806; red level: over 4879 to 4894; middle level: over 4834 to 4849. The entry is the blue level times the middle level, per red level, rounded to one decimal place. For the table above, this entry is 32.7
